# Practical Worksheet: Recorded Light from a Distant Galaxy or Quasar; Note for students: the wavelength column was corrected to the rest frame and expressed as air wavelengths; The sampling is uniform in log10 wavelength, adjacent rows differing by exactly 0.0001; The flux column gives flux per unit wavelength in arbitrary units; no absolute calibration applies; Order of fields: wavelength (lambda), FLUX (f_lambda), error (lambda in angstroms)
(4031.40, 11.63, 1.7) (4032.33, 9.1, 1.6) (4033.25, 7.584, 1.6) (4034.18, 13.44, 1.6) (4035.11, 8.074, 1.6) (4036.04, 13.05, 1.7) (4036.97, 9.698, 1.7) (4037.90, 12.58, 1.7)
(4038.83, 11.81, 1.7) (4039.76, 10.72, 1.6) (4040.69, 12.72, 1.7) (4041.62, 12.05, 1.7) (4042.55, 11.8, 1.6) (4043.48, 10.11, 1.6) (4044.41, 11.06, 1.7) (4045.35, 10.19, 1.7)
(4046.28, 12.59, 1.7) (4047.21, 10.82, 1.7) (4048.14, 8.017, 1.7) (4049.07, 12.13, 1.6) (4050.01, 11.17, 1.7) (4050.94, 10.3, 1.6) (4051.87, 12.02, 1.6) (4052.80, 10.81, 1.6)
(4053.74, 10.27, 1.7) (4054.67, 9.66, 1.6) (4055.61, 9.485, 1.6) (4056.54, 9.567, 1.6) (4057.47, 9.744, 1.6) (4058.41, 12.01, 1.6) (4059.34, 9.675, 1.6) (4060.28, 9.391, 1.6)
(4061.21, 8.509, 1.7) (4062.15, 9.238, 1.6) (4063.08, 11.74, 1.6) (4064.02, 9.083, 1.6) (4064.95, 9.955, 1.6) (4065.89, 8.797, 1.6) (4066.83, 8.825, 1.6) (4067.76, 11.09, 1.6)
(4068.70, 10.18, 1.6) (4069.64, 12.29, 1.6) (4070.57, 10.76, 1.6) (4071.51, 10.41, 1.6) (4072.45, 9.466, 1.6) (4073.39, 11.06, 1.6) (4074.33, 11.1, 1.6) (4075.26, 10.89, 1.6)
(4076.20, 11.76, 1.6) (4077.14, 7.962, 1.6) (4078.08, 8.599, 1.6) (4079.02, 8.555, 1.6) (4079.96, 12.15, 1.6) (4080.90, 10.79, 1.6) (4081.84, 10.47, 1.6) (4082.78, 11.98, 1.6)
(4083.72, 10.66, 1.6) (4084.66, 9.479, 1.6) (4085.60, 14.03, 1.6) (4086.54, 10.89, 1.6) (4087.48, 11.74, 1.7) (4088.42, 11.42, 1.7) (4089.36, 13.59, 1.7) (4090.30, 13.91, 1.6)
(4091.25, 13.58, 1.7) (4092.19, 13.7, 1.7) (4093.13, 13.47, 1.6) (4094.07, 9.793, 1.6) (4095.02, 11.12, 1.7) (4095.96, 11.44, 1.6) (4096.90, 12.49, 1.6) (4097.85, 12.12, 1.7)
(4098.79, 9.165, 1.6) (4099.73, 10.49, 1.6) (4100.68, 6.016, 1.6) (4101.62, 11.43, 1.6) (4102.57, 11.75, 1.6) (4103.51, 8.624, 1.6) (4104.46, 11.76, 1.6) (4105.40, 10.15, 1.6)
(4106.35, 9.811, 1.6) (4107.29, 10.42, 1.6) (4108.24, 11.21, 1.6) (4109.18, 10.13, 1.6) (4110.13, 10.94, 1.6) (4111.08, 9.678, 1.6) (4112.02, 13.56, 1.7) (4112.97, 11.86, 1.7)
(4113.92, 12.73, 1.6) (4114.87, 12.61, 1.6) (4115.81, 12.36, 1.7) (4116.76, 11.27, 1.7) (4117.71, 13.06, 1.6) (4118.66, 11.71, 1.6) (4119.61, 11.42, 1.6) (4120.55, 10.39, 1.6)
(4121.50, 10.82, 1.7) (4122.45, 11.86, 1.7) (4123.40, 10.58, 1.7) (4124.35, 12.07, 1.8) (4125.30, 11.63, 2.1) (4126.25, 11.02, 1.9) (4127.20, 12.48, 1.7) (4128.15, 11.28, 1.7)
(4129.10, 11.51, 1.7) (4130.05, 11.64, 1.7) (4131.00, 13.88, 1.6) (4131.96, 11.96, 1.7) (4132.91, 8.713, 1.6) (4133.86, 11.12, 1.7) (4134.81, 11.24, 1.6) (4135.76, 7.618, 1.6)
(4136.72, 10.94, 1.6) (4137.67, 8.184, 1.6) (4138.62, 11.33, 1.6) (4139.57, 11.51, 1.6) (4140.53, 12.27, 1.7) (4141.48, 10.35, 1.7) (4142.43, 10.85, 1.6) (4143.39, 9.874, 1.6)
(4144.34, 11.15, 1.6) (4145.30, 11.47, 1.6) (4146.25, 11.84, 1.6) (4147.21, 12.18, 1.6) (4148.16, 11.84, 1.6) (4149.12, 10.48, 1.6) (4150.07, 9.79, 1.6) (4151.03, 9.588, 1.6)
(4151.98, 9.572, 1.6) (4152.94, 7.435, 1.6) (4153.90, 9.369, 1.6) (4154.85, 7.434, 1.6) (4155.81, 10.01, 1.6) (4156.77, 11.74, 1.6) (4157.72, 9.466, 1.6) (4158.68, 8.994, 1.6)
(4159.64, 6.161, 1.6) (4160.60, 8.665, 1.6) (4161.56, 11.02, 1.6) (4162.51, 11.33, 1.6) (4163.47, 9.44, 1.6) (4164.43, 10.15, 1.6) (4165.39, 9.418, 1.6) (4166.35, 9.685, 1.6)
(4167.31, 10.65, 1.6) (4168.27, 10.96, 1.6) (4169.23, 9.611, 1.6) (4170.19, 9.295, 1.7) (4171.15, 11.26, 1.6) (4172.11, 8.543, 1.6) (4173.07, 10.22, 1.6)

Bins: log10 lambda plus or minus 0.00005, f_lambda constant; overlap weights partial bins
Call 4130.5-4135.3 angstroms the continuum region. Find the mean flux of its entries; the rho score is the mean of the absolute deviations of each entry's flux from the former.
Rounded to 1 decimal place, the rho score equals 1.2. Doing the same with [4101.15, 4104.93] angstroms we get 1.1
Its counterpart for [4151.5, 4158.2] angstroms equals 1.1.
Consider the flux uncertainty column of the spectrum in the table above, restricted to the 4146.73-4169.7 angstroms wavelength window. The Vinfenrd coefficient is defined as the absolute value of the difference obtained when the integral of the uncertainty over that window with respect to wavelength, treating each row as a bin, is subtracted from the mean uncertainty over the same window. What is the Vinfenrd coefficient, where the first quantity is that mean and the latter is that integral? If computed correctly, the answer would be 35.2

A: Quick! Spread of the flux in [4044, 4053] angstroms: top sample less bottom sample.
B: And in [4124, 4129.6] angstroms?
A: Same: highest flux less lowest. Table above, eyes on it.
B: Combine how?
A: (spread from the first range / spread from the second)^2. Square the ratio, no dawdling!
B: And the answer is 10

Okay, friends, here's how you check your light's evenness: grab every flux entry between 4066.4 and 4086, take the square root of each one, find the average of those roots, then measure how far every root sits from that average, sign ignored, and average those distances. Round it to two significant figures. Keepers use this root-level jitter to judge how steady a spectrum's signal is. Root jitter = 0.17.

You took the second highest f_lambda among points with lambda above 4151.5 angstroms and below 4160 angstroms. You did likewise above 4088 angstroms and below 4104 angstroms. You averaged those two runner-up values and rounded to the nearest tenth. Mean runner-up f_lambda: 11.9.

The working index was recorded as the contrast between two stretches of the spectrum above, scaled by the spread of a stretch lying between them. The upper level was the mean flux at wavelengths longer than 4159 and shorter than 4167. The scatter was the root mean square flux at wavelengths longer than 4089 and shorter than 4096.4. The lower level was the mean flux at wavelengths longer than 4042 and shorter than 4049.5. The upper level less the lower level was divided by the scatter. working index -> -0.107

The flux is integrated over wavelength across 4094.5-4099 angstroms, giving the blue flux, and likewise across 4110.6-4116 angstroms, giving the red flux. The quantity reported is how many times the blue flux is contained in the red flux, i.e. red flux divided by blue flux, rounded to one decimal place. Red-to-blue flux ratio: 1.3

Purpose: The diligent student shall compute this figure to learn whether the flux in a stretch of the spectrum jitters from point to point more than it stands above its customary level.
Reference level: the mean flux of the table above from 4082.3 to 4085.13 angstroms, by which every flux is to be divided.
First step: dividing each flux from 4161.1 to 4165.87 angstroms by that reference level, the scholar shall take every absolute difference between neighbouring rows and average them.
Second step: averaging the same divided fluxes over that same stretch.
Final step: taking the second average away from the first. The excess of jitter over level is -0.87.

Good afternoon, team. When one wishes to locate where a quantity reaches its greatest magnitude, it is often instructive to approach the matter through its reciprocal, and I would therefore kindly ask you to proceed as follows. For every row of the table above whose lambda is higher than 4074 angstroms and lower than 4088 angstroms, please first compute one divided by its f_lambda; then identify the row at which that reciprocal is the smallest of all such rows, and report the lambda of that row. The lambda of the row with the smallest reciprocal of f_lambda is 4085.60 angstroms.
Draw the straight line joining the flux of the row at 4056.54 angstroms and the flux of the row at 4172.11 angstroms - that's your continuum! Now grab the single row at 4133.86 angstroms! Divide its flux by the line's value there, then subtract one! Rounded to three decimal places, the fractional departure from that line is 0.252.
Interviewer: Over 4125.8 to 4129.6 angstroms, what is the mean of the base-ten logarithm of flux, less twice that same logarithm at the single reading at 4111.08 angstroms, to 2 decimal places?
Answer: -0.91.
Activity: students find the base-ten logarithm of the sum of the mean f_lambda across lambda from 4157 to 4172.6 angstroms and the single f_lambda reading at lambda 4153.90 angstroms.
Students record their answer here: 1.28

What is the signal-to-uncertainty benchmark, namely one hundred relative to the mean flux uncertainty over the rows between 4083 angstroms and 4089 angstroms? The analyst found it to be 61.2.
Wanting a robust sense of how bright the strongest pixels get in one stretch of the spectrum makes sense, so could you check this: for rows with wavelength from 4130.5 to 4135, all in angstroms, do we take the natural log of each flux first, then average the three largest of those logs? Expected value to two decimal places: 2.51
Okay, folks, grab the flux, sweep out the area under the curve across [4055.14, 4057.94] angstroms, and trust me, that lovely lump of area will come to 26.9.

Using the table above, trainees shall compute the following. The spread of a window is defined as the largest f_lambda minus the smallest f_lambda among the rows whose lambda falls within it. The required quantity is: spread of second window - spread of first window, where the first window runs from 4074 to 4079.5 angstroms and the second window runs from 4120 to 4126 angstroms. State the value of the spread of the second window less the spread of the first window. -2.1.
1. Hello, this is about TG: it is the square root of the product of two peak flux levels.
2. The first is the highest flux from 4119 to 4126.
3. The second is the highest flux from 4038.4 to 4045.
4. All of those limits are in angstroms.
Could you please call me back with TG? 12.4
